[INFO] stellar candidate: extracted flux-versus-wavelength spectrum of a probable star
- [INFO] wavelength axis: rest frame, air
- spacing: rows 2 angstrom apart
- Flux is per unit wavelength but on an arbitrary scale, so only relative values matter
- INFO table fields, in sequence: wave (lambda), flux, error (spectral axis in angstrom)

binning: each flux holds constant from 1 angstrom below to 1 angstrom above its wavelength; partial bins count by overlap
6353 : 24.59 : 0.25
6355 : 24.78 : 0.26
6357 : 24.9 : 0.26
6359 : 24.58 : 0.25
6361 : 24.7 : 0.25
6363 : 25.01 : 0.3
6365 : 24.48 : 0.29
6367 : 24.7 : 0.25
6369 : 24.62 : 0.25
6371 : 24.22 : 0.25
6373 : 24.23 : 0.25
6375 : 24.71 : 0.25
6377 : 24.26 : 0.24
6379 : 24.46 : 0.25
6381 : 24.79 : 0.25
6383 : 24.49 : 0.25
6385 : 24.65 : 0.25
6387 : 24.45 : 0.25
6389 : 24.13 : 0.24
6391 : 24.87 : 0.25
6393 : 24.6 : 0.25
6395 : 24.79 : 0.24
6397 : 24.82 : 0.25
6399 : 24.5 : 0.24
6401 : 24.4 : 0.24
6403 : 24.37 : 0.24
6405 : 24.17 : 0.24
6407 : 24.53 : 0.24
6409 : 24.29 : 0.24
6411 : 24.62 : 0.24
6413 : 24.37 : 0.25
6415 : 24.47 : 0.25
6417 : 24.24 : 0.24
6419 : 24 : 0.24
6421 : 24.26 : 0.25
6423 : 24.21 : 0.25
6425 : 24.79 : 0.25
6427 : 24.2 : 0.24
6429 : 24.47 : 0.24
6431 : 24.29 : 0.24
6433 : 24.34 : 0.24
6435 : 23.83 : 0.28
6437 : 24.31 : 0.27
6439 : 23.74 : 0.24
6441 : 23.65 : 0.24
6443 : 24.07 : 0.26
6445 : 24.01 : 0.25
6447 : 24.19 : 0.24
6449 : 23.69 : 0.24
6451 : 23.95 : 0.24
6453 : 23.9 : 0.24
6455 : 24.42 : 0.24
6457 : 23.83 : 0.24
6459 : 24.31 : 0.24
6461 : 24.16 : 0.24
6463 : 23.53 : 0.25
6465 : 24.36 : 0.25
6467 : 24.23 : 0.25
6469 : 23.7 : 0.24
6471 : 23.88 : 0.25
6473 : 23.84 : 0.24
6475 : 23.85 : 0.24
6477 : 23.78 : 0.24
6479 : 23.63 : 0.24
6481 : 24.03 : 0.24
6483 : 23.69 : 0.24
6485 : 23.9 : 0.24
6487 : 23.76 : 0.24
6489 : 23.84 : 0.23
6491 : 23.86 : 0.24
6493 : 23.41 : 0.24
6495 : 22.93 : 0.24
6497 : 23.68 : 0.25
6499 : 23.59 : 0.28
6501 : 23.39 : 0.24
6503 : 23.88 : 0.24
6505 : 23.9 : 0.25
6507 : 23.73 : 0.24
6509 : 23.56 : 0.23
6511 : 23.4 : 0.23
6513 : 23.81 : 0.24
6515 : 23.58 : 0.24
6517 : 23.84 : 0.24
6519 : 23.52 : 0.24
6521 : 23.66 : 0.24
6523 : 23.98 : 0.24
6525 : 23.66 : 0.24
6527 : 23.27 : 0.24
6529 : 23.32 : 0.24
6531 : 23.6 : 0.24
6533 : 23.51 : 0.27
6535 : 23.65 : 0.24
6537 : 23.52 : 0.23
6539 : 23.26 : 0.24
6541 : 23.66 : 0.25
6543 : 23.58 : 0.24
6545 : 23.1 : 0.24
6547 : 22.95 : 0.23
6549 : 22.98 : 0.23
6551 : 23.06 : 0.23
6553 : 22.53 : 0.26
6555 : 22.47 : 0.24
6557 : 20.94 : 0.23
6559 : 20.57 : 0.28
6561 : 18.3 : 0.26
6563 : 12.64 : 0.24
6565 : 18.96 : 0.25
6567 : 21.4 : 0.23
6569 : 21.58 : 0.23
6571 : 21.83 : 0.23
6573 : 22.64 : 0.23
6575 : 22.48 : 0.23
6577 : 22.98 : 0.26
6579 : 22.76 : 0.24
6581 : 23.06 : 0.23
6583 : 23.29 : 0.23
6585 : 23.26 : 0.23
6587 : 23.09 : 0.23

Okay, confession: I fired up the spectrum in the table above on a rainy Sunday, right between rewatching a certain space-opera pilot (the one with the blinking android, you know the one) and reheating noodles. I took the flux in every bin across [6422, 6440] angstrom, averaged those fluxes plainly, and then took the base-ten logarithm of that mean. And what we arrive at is 1.38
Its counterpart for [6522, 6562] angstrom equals 1.36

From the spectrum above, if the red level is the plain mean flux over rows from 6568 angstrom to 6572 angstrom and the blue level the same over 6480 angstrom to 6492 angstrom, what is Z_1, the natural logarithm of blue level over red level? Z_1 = 0.094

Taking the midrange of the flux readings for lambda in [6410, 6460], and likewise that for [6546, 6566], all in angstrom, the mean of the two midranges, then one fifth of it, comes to 4.21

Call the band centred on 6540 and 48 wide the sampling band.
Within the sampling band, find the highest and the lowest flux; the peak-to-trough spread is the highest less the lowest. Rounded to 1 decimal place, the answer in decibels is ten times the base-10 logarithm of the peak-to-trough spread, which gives 10.5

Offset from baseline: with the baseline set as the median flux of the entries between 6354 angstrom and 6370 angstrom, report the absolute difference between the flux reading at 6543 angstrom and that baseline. 1.1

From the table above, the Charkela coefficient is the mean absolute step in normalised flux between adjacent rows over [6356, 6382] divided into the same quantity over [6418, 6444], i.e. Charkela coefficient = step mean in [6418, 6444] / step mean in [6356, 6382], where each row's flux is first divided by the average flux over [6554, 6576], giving 1.17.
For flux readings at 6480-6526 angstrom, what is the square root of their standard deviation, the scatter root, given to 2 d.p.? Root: 0.49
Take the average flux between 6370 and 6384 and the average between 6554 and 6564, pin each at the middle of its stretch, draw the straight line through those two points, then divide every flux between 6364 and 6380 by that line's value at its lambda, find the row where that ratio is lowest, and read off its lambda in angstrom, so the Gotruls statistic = 6371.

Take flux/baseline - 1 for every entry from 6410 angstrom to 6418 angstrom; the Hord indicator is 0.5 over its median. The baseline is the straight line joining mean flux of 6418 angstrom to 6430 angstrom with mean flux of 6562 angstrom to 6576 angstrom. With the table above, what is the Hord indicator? -67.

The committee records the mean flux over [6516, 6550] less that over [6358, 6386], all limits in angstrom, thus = -1.09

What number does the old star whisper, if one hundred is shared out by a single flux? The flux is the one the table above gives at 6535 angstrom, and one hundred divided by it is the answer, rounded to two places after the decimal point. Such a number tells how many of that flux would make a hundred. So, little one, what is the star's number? 4.23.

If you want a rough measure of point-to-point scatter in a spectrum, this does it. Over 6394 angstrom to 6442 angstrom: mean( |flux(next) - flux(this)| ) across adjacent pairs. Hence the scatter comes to 0.26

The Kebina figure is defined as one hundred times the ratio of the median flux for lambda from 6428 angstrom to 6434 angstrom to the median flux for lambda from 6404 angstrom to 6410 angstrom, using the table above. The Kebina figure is 100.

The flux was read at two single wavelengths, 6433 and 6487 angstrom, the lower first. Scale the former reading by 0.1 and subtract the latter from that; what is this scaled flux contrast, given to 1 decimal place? -21.3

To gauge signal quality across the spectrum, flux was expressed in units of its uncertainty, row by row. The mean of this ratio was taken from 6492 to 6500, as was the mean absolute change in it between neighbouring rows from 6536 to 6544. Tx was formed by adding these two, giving 97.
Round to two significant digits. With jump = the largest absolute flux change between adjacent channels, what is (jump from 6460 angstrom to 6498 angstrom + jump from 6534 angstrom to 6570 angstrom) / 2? 3.6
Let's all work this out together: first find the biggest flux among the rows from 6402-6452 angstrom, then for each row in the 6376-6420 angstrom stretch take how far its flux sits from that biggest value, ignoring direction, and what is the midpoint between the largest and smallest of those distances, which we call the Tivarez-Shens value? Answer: 0.4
